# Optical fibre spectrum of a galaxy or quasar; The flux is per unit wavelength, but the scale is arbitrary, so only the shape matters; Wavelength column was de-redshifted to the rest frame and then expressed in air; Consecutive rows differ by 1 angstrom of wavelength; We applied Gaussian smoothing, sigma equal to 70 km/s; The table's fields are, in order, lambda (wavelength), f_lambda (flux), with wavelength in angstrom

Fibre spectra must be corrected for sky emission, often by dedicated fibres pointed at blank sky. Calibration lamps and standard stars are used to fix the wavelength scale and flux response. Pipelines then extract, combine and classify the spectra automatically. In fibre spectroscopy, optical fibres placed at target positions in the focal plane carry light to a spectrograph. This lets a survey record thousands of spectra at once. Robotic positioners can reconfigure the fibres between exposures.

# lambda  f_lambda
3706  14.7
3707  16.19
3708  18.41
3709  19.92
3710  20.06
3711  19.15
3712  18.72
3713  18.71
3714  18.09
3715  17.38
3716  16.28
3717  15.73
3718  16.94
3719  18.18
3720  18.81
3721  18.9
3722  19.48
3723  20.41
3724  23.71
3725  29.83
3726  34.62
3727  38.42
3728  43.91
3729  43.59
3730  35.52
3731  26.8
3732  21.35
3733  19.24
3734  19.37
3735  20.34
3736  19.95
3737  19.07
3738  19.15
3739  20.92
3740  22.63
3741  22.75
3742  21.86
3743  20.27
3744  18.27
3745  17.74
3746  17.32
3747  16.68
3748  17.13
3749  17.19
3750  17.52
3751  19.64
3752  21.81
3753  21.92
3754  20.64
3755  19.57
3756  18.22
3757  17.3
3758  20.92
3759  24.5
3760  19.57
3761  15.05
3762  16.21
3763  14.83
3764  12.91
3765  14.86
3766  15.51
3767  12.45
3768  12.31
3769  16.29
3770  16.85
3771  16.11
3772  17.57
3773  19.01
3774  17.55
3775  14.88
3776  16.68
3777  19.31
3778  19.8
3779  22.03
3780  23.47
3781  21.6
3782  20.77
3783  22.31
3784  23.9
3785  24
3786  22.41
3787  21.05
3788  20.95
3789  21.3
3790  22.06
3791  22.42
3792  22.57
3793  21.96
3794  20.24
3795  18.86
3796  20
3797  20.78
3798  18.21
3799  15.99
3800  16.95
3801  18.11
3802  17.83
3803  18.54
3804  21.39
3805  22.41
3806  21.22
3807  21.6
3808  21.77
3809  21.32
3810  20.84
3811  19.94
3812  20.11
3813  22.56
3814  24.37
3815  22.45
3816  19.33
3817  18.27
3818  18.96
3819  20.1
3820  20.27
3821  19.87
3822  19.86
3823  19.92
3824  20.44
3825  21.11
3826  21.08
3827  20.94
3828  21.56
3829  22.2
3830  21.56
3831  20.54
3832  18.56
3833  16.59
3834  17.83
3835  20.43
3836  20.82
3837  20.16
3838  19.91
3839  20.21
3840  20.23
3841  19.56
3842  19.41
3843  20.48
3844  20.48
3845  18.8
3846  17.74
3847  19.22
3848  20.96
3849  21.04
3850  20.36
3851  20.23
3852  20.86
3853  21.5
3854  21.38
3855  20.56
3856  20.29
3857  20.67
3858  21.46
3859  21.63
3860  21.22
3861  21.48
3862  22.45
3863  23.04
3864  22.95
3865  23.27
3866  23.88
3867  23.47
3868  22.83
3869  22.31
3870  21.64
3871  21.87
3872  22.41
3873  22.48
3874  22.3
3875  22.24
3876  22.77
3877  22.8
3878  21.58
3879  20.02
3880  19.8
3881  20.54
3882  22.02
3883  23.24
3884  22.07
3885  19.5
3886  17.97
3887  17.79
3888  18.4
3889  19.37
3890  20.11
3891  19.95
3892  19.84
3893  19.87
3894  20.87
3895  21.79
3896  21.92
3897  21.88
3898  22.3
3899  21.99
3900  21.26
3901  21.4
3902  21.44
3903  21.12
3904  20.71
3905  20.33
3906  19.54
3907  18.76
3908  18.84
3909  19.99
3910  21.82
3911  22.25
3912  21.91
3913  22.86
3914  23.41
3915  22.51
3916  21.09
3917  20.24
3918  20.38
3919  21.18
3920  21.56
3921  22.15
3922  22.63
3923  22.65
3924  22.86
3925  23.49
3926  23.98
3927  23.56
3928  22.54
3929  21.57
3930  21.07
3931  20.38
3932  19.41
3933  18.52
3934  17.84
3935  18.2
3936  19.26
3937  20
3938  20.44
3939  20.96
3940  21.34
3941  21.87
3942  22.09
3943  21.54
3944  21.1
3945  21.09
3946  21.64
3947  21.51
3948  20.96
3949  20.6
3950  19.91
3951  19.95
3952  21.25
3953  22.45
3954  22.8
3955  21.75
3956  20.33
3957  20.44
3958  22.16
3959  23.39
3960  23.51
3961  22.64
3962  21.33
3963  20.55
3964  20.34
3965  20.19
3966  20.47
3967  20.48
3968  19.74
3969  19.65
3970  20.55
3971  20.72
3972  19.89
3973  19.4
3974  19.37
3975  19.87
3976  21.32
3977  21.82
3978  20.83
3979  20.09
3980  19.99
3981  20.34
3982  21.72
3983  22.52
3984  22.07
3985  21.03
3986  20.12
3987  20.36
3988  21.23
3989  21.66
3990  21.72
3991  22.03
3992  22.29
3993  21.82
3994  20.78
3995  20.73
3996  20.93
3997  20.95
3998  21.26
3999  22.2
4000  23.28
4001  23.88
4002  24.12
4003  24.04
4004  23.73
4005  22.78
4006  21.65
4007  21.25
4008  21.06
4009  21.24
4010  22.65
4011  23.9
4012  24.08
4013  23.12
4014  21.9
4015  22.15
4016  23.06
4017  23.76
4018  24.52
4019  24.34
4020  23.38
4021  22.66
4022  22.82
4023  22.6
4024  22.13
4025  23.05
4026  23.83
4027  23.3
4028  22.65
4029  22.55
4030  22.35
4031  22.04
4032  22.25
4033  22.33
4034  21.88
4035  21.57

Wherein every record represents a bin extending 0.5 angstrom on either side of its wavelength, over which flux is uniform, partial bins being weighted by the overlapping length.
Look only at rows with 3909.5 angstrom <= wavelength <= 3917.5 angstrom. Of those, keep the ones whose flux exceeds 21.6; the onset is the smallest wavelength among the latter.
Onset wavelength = 3910 angstrom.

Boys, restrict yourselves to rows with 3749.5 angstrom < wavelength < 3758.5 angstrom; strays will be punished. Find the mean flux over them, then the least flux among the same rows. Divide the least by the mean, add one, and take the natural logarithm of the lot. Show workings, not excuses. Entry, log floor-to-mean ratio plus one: 0.63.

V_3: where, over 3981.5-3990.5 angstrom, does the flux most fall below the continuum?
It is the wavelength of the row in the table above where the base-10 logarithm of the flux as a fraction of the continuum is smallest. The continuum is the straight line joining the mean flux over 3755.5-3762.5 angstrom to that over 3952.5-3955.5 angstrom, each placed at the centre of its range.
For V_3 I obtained 3986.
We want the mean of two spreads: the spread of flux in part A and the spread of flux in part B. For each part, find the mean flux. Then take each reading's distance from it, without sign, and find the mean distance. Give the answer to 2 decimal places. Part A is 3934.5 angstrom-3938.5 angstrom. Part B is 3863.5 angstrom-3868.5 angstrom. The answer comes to 0.53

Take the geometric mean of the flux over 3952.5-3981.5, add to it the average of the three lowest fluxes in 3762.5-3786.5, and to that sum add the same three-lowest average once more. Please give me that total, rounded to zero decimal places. 46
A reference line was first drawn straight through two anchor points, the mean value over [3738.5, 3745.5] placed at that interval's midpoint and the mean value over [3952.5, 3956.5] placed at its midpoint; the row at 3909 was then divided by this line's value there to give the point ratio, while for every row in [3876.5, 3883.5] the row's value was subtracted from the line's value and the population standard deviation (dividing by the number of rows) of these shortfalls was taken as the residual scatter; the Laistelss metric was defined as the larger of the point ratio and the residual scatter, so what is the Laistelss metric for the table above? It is 1.25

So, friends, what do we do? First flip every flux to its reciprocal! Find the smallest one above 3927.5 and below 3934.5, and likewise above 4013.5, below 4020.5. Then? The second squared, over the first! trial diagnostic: 0.037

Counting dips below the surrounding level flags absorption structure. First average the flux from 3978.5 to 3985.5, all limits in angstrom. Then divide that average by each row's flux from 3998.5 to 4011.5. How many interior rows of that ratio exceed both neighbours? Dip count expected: 1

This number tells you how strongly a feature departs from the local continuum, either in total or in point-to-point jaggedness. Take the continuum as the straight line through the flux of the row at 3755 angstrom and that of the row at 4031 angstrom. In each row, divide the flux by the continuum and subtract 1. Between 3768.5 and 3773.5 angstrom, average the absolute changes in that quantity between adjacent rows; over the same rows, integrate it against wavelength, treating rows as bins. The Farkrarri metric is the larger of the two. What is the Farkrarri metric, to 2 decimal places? 0.05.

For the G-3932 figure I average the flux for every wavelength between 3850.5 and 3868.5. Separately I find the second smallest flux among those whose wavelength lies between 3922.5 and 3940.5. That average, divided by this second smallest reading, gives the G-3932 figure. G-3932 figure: 1.20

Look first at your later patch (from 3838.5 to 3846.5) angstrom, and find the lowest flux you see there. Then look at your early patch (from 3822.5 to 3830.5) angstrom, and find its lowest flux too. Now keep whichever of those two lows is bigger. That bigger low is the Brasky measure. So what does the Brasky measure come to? 19.9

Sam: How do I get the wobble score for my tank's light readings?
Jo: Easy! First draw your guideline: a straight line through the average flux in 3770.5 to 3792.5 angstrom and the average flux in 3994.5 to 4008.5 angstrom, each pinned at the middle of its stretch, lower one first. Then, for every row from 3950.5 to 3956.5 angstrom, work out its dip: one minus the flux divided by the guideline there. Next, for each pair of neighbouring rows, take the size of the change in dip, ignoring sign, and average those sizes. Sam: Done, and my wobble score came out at 0.049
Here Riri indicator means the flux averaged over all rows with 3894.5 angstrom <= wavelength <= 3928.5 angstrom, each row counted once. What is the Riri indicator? 21.7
